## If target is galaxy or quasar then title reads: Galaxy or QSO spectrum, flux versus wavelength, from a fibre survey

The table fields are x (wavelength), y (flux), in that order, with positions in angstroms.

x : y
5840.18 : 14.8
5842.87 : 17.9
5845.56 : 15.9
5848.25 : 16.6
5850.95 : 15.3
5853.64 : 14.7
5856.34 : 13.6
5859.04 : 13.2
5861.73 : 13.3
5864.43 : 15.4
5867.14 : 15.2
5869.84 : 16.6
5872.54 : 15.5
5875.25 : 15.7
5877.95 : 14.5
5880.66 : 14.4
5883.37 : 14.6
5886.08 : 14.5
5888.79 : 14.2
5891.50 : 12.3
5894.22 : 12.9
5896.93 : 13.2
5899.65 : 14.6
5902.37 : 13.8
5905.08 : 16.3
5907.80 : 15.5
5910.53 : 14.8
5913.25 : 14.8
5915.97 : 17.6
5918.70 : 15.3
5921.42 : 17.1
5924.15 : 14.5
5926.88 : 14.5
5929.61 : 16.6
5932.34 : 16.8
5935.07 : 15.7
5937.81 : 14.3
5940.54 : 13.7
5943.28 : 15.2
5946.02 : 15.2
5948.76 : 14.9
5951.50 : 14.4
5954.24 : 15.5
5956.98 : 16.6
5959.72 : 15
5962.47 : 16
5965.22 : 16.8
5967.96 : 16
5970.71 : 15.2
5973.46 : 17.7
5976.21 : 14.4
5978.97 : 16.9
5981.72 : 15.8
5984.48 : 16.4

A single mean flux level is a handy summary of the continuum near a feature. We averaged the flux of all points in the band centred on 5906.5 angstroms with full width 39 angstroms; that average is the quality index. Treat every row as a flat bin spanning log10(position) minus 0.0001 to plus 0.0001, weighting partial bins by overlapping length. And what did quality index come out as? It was 14.8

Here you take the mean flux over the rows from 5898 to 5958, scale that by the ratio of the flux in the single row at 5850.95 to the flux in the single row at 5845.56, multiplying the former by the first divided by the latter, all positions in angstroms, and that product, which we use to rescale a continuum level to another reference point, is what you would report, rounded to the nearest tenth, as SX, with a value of 14.8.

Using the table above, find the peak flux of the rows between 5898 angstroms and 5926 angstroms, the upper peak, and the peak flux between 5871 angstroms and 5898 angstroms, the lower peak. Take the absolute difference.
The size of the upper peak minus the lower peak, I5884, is 1.9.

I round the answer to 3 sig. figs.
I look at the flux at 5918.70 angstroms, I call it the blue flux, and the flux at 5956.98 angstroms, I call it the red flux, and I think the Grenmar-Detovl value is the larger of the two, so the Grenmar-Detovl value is 16.6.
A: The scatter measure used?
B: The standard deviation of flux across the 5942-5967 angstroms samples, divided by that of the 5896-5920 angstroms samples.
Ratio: 0.61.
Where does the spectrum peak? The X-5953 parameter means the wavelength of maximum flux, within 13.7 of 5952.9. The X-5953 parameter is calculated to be 5965.22 angstroms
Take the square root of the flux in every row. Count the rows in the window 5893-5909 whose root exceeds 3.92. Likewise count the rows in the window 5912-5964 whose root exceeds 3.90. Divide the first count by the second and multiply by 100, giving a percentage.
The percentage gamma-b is 22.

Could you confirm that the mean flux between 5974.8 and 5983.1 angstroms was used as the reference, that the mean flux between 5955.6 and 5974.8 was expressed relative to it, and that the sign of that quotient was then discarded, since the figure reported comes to 1.03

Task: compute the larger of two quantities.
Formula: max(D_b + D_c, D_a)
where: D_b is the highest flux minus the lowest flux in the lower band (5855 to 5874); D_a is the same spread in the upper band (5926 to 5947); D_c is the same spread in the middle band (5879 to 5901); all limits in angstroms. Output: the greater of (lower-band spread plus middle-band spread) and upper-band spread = 5.7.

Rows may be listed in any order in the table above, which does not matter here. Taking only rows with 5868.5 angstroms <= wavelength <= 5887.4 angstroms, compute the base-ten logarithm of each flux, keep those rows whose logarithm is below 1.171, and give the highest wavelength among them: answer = 5886.08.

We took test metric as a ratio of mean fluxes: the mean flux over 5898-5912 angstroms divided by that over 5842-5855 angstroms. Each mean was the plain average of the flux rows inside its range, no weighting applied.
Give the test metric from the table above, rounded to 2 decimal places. 0.93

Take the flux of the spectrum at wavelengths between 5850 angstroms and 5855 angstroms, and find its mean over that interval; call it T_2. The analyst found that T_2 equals 15.0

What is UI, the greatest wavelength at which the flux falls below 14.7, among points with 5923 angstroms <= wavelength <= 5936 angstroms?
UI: 5926.88 angstroms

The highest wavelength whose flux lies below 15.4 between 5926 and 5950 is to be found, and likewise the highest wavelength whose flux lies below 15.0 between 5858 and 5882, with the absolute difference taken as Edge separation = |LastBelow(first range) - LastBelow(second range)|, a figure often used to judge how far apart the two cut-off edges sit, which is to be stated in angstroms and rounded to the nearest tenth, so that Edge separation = 68.1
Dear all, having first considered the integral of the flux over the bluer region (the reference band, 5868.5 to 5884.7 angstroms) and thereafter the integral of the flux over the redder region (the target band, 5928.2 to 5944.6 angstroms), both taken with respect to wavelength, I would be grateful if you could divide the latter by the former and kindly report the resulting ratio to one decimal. 1.0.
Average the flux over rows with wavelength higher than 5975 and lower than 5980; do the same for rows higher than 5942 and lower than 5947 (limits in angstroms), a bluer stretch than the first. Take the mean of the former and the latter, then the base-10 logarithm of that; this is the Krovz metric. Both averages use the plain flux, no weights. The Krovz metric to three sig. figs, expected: 1.19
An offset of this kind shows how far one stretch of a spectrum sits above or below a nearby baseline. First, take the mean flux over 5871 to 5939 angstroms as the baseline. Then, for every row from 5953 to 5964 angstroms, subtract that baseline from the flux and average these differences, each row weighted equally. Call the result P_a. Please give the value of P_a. 0.8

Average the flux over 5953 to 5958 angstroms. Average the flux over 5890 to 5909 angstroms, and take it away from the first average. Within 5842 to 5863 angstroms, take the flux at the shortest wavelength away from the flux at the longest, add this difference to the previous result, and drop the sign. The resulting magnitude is 2.6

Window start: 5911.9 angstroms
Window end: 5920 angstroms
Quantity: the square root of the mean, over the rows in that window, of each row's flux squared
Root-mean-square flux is 15.9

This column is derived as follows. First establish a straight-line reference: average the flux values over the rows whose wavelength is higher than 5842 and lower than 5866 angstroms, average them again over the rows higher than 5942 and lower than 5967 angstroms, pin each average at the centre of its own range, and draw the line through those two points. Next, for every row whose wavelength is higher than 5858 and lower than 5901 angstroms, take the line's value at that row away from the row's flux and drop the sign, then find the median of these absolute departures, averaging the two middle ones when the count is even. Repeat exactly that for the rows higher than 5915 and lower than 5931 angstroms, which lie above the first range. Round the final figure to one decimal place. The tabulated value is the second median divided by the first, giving 1.4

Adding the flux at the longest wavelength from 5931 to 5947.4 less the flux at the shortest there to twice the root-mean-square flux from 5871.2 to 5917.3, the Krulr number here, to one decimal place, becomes 27.8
